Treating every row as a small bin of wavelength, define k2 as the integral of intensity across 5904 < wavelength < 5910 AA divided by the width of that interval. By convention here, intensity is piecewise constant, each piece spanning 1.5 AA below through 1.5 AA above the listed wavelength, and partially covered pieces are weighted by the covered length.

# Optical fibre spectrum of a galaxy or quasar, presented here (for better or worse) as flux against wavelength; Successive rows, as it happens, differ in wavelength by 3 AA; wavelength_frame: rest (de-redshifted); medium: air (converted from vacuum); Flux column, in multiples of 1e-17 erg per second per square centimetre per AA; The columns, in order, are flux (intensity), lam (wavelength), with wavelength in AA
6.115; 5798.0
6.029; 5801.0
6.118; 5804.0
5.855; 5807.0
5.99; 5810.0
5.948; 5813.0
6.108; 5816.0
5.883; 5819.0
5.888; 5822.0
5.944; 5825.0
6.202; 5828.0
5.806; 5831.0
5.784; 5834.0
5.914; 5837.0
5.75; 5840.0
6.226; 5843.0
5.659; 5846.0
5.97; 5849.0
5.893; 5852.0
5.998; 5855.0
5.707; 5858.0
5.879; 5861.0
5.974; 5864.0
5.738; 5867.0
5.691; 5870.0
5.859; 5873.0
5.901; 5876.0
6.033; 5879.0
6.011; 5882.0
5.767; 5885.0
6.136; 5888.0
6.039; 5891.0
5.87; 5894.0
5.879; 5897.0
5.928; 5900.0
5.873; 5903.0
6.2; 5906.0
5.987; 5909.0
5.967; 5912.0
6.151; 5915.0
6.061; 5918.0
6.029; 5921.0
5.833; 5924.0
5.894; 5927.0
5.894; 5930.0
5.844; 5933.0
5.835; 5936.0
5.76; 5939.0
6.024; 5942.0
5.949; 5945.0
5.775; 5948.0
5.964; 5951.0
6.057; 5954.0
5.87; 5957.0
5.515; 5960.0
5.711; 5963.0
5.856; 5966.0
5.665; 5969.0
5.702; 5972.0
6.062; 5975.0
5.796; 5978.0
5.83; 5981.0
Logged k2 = 6.08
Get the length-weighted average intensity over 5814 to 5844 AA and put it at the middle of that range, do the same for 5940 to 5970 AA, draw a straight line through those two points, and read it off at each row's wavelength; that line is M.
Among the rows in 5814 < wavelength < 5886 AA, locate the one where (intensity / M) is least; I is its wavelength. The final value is 5846.0 AA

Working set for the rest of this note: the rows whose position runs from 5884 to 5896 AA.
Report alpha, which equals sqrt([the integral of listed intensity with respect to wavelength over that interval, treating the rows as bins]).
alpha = 8.46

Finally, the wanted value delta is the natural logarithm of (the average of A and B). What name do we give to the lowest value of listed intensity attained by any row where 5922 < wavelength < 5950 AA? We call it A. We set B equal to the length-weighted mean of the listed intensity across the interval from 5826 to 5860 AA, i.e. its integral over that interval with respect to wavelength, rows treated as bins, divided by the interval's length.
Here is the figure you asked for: 1.76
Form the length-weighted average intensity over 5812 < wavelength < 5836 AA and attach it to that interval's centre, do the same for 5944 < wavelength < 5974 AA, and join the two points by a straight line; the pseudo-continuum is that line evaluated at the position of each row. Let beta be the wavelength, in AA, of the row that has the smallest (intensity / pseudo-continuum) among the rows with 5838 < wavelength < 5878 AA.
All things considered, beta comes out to 5846.0 AA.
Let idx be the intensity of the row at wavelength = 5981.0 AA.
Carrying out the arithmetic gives 5.83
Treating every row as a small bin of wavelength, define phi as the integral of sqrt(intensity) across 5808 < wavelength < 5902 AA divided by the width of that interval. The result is 2.43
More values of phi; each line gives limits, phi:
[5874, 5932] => 2.44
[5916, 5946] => 2.43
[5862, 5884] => 2.43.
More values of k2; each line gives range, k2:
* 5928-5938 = 5.85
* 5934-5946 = 5.89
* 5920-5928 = 5.91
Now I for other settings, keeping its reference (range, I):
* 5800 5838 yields 5834.0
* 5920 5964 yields 5960.0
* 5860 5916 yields 5870.0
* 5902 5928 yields 5924.0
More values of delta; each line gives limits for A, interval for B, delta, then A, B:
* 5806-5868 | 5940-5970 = 1.75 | 5.659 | 5.84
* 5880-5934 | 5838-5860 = 1.76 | 5.767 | 5.89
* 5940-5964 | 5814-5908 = 1.74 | 5.515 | 5.92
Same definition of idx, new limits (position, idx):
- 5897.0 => 5.879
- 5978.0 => 5.796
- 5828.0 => 6.202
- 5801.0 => 6.029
